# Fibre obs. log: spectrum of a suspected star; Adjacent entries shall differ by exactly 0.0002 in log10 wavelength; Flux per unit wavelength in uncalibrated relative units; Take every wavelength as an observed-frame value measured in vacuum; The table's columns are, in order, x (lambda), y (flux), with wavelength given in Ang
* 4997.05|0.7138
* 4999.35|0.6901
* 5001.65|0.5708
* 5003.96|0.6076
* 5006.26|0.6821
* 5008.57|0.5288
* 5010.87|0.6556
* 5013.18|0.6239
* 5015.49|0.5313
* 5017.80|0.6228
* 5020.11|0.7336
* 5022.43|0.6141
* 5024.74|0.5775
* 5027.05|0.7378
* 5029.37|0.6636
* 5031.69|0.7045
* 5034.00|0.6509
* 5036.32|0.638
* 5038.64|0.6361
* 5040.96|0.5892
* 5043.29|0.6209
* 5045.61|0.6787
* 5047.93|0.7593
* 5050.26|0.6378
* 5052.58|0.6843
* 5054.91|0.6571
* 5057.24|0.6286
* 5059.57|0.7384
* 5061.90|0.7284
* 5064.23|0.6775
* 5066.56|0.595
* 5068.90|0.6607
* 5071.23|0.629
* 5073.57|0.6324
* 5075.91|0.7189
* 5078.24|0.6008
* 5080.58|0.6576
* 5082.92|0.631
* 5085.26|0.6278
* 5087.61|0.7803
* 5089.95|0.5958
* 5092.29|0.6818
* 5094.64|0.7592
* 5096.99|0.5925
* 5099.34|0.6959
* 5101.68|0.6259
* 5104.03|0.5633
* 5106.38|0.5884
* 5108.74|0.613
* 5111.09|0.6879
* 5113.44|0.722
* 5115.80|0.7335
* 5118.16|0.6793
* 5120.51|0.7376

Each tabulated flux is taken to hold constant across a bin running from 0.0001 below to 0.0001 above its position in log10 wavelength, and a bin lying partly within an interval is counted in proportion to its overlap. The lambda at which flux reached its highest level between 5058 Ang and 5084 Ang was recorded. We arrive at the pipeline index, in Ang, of 5059.57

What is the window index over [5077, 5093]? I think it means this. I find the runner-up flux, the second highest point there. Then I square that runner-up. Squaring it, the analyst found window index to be 0.46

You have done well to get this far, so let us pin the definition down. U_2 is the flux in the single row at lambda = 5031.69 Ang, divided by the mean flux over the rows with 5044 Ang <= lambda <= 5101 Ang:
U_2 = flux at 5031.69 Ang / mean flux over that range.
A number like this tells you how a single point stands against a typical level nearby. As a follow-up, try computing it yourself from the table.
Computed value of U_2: 1.05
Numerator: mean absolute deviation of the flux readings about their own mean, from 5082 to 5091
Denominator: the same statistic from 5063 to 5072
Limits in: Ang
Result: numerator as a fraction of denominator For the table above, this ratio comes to 2.1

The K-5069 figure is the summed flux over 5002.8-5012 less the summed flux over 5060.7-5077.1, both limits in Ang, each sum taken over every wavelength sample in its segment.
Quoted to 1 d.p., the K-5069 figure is -2.2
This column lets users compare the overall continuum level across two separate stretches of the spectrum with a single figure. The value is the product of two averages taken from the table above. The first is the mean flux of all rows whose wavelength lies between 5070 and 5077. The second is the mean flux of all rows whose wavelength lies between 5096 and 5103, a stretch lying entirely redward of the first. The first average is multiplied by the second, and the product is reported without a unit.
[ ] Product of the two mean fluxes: 0.421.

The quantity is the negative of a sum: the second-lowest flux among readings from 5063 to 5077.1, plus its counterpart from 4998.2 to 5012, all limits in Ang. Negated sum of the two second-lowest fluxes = -1.20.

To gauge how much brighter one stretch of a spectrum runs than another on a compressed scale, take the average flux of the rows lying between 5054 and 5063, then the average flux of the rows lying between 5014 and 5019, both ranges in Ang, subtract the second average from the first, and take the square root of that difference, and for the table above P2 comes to 0.33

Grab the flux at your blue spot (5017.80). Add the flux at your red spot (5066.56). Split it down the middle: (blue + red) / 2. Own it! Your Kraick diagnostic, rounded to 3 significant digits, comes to 0.609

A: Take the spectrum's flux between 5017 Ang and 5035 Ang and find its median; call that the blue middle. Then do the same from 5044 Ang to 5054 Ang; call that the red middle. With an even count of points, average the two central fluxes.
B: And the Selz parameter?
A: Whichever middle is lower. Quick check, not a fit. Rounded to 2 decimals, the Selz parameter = 0.66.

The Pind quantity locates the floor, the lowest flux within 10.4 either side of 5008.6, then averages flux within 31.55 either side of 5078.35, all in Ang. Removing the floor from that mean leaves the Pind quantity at 0.129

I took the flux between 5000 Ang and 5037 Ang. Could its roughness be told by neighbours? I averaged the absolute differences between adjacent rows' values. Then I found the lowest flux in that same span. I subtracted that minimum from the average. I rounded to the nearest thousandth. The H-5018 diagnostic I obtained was -0.448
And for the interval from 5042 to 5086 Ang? -0.539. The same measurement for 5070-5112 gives -0.486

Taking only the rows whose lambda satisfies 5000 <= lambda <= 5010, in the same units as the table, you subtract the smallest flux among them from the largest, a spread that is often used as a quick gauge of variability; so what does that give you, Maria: 0.153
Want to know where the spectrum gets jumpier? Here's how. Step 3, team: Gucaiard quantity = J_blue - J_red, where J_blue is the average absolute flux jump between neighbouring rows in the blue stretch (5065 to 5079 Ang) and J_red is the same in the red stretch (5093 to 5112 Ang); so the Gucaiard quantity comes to -0.014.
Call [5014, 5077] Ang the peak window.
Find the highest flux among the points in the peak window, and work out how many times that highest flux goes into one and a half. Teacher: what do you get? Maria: 1.98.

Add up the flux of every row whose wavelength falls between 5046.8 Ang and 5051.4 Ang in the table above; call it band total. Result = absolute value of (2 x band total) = 2.79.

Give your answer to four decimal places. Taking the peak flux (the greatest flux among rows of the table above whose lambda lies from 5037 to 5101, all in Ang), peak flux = 0.7803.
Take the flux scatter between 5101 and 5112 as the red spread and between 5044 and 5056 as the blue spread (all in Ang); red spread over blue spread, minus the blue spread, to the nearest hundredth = 0.97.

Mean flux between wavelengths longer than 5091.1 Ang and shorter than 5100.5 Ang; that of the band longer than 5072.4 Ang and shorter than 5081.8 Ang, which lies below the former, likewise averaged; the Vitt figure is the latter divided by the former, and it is 0.96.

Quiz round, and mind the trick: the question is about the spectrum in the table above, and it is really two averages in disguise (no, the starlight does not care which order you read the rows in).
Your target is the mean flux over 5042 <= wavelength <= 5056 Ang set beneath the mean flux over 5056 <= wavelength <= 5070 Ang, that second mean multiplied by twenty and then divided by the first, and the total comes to 20.0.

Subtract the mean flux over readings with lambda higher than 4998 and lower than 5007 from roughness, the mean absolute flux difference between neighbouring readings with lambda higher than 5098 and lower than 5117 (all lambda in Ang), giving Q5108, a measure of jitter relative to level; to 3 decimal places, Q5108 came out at -0.594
